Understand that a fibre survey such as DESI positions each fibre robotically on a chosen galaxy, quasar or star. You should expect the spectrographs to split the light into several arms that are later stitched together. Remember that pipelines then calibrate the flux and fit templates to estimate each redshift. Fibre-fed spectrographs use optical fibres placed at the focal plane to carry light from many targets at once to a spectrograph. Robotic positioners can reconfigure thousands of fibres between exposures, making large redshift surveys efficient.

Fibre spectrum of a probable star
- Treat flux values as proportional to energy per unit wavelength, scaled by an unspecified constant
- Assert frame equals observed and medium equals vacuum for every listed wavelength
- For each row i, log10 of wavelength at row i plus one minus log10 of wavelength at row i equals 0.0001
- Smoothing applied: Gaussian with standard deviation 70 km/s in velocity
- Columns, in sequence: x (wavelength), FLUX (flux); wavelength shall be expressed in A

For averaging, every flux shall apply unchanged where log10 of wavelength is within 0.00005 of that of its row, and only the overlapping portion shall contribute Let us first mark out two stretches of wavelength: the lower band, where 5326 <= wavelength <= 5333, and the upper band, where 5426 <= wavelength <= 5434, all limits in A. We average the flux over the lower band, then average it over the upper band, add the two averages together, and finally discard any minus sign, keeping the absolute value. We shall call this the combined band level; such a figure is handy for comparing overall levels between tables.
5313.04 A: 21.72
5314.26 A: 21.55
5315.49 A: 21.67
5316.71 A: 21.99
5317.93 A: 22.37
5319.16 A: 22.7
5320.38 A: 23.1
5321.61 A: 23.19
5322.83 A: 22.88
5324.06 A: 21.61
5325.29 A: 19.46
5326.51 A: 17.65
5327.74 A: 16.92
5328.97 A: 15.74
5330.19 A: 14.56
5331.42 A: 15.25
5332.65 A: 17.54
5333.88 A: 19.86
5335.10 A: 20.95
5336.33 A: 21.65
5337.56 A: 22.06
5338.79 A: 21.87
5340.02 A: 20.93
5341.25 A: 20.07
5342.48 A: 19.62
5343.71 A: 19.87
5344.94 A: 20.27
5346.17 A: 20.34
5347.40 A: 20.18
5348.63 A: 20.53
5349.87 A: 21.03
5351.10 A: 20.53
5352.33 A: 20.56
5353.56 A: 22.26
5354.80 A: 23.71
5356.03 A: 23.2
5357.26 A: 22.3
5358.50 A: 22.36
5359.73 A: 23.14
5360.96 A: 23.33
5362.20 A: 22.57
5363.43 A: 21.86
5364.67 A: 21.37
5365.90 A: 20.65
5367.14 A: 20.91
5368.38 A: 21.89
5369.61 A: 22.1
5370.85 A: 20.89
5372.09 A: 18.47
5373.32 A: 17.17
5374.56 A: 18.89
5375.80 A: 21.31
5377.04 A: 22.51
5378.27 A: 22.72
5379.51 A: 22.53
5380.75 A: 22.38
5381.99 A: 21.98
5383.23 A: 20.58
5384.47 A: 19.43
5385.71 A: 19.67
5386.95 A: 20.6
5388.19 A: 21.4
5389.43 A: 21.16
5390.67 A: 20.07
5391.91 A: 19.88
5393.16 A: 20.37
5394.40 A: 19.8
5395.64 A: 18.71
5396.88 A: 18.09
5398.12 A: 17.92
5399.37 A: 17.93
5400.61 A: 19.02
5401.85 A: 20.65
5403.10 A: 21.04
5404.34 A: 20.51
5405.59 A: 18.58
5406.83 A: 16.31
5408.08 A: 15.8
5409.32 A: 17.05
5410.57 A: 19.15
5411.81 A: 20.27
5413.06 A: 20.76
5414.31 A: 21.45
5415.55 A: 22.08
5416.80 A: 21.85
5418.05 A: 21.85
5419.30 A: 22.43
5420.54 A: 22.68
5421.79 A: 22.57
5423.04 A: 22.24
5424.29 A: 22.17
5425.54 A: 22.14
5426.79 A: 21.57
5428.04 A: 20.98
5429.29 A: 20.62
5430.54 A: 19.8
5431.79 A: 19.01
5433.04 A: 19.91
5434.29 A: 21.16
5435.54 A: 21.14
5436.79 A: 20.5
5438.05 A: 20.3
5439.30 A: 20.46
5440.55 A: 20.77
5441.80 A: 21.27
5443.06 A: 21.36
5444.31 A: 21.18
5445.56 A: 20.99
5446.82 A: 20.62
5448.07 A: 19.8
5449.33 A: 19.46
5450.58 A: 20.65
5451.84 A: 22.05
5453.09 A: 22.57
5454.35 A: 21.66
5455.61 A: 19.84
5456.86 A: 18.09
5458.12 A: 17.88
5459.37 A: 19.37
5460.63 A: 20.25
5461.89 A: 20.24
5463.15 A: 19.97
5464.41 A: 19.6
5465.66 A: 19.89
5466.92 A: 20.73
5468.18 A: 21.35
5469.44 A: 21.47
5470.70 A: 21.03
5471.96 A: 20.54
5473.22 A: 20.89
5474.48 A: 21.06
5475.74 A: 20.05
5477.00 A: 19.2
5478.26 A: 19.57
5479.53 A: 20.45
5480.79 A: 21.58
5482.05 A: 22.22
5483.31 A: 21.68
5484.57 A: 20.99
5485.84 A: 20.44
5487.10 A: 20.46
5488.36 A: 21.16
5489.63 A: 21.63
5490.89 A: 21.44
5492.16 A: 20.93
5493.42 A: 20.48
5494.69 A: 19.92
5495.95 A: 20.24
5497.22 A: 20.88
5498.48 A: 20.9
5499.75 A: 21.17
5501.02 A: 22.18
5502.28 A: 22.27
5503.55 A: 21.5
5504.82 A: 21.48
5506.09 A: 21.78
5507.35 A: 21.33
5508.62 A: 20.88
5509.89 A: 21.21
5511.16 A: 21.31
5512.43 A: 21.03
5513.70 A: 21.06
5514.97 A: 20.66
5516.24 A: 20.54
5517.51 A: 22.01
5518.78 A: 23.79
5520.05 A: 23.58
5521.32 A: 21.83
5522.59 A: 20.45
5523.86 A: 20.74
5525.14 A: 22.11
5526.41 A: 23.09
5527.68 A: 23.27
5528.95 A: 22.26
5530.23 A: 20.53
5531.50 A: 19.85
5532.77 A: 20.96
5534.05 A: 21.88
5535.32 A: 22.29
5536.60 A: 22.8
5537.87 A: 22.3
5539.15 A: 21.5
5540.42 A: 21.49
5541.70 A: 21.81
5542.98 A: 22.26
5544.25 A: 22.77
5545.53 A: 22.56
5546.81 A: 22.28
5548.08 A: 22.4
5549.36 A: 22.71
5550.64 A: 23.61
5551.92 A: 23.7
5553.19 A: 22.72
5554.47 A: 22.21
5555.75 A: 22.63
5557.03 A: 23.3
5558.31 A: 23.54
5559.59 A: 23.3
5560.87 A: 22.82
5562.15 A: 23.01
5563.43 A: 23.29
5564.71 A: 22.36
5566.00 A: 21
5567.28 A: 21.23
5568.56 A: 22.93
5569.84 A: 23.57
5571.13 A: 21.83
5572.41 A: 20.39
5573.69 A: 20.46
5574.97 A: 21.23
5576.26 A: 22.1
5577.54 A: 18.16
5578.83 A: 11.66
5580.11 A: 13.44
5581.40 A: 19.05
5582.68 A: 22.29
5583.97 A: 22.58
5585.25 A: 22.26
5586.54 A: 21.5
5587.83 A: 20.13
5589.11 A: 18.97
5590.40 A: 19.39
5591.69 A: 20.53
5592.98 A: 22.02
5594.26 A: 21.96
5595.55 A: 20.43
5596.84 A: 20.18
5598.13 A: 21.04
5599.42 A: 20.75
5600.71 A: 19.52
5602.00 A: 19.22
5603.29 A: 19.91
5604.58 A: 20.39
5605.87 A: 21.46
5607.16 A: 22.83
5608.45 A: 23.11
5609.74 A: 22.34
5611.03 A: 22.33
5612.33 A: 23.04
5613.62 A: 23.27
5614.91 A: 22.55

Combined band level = 36.6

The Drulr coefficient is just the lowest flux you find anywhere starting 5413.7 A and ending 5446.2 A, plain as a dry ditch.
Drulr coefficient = 19.01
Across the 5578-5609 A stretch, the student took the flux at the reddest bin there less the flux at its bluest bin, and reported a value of 11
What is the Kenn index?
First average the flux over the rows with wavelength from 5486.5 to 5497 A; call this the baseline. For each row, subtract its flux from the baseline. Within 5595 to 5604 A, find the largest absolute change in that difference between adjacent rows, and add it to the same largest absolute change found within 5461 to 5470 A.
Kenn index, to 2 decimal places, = 2.07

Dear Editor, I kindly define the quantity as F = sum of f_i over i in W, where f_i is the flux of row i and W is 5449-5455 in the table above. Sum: 106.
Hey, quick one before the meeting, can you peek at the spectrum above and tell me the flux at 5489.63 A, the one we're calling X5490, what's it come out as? 21.63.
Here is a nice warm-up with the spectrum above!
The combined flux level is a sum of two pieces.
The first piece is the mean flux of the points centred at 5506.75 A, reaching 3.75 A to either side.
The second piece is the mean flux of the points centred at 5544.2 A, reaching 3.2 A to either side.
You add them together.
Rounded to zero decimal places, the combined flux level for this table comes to 44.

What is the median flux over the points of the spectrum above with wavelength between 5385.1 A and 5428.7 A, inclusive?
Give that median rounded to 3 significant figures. 20.6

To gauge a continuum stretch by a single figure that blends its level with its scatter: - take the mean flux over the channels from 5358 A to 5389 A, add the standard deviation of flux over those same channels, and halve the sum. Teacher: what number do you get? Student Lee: 11.4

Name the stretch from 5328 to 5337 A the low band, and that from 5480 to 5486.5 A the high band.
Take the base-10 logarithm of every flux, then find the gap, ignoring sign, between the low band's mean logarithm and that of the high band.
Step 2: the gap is 0.081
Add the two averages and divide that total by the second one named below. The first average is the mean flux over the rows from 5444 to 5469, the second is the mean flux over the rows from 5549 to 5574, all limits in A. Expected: 1.90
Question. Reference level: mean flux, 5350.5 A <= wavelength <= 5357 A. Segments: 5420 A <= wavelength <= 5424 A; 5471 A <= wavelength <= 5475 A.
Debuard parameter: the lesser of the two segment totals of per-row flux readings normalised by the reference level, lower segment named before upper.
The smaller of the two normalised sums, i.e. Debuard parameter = 2.83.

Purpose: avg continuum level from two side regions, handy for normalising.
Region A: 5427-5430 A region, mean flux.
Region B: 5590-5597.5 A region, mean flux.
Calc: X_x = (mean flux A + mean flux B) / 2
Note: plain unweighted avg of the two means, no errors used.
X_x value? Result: 20.8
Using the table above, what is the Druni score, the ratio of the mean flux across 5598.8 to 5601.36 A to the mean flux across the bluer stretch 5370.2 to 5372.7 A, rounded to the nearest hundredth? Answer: 1.02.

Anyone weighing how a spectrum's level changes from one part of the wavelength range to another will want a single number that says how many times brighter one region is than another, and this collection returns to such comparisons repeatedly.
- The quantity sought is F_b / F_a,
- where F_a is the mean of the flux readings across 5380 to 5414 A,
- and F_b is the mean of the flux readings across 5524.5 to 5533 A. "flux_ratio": 1.11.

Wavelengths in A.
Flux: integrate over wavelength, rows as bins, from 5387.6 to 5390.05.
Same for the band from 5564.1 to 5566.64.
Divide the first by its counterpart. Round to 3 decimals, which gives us 0.950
